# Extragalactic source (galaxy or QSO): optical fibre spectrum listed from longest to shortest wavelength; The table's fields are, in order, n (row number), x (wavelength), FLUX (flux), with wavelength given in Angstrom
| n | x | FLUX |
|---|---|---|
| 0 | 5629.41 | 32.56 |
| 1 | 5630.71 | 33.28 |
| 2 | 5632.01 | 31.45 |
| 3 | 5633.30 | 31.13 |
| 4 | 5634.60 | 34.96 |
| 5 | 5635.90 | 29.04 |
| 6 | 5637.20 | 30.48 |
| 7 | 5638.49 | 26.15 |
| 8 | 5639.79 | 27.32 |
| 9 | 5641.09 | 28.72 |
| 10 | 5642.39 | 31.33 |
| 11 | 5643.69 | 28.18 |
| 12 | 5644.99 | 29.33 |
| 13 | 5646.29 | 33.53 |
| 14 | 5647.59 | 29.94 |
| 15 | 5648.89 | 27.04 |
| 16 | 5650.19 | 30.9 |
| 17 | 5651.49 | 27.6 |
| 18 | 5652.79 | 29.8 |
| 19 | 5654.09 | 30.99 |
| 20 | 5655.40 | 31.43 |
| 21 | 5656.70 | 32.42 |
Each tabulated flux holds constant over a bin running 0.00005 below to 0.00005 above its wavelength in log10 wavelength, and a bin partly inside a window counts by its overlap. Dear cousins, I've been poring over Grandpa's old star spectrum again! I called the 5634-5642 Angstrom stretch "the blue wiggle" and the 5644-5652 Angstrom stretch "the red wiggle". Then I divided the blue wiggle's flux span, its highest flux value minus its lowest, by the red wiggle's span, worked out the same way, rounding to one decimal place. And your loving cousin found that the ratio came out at 1.4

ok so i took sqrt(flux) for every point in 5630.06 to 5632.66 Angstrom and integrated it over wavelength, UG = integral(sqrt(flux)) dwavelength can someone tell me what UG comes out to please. 15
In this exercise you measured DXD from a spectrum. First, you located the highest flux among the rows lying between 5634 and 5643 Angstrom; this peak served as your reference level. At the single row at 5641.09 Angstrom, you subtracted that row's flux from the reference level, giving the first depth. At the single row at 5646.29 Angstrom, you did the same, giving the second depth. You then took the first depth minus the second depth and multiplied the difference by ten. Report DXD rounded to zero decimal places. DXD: 48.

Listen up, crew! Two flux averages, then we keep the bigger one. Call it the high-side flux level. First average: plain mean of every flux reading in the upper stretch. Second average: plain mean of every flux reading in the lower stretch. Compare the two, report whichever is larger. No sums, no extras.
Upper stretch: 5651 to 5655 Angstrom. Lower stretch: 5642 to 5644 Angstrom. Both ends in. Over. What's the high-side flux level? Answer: 29.8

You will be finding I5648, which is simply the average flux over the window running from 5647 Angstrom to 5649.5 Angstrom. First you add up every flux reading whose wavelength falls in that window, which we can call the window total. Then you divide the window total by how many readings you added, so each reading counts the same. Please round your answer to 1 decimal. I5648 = 28.5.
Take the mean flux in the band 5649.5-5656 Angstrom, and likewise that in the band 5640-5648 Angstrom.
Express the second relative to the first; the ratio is 1.00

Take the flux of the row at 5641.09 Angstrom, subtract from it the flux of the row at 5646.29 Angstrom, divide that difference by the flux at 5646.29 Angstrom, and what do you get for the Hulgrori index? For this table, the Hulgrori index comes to -0.14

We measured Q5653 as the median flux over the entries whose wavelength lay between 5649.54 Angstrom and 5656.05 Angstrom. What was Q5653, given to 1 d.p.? 30.9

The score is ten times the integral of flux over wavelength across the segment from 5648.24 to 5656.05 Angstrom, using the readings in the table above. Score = 2314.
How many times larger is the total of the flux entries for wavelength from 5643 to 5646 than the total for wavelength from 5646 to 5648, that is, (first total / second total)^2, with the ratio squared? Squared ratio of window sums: 0.82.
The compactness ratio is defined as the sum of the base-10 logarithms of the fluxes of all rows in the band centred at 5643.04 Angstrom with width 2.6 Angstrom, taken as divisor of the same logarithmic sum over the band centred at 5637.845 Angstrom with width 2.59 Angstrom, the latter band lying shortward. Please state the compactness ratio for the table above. 0.98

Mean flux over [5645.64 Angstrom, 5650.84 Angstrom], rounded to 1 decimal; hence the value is 30.4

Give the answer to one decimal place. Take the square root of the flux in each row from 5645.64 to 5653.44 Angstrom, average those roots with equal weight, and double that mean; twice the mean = 10.9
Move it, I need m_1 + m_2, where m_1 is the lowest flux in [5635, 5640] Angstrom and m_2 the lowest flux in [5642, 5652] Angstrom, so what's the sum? 53.2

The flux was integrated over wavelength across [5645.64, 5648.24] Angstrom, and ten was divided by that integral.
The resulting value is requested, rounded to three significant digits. 0.121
